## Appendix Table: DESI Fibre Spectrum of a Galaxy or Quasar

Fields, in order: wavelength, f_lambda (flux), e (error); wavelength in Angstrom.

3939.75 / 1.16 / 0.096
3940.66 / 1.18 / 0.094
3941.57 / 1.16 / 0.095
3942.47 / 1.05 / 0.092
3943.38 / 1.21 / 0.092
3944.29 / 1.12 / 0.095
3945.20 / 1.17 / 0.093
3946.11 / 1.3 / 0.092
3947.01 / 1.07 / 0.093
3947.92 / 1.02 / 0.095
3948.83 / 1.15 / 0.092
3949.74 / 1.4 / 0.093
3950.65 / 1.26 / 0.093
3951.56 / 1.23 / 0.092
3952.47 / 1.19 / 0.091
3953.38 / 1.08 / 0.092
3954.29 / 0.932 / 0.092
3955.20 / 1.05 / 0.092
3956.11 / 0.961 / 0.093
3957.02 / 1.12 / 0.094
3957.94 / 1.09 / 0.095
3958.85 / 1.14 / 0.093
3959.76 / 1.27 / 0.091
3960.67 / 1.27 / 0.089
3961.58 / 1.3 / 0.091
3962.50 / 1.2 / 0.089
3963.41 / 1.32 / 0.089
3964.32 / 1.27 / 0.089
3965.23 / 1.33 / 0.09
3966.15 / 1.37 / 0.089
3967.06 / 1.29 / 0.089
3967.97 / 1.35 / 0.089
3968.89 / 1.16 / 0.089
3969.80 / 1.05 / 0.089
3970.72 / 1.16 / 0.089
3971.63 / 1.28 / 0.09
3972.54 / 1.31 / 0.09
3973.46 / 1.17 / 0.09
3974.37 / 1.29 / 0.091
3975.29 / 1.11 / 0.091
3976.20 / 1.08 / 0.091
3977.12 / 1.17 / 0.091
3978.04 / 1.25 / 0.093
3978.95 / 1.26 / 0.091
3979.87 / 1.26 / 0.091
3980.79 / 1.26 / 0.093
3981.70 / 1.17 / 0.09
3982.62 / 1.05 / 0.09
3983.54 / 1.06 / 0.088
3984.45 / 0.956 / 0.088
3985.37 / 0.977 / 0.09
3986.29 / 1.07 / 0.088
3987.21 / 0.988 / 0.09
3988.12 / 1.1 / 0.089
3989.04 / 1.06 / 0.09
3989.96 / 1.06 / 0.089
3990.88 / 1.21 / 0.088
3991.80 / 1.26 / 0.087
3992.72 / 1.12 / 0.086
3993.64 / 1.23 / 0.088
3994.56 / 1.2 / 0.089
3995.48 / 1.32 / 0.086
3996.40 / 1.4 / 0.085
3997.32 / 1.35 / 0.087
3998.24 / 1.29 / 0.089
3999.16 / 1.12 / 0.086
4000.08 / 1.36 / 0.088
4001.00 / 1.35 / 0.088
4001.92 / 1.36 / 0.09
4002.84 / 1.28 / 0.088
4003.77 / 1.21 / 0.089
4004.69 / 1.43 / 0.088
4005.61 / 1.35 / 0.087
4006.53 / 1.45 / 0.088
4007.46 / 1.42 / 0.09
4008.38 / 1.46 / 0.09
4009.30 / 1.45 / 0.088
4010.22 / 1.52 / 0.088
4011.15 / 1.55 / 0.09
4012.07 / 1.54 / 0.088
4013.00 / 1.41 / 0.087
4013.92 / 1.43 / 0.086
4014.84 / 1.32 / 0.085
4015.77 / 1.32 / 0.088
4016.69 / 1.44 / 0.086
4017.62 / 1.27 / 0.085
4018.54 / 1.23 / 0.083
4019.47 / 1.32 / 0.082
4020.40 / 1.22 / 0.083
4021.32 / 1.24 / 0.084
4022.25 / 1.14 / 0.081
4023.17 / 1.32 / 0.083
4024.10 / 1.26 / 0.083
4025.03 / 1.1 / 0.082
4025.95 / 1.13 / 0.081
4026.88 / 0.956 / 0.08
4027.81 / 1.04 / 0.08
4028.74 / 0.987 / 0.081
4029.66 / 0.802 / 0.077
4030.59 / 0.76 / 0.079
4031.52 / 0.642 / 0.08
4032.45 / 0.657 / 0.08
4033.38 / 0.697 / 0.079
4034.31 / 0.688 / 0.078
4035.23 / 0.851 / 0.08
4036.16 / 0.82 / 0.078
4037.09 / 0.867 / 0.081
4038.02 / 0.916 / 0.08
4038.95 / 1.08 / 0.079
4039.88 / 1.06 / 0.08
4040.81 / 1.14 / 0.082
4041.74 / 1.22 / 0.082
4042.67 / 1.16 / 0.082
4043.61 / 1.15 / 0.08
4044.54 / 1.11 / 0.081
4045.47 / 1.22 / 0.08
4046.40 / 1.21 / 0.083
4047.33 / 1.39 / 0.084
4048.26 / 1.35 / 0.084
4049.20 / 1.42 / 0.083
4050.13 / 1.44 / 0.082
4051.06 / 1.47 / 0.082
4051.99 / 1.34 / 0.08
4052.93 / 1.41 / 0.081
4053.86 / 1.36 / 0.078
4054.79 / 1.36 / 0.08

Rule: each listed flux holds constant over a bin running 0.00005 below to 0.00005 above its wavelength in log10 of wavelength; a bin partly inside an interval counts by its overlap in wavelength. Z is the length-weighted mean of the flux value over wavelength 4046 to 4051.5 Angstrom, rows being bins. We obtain 1.4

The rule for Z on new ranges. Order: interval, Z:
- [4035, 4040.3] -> 0.9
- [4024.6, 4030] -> 1.0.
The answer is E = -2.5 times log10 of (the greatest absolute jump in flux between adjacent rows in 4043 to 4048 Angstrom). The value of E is 1.9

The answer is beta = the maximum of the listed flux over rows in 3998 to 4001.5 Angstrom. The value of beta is 1.36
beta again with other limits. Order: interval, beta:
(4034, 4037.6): 0.867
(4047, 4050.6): 1.44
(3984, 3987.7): 1.07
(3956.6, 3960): 1.27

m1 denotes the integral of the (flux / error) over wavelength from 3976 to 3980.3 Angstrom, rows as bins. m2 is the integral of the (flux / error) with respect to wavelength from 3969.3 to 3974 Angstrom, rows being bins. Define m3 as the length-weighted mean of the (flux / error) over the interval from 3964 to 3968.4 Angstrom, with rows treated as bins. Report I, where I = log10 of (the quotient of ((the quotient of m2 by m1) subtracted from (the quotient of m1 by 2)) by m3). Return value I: 0.27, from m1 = 57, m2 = 63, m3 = 14.8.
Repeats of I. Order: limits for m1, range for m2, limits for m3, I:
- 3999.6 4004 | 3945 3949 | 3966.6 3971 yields 0.37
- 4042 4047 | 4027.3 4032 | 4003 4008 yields 0.36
